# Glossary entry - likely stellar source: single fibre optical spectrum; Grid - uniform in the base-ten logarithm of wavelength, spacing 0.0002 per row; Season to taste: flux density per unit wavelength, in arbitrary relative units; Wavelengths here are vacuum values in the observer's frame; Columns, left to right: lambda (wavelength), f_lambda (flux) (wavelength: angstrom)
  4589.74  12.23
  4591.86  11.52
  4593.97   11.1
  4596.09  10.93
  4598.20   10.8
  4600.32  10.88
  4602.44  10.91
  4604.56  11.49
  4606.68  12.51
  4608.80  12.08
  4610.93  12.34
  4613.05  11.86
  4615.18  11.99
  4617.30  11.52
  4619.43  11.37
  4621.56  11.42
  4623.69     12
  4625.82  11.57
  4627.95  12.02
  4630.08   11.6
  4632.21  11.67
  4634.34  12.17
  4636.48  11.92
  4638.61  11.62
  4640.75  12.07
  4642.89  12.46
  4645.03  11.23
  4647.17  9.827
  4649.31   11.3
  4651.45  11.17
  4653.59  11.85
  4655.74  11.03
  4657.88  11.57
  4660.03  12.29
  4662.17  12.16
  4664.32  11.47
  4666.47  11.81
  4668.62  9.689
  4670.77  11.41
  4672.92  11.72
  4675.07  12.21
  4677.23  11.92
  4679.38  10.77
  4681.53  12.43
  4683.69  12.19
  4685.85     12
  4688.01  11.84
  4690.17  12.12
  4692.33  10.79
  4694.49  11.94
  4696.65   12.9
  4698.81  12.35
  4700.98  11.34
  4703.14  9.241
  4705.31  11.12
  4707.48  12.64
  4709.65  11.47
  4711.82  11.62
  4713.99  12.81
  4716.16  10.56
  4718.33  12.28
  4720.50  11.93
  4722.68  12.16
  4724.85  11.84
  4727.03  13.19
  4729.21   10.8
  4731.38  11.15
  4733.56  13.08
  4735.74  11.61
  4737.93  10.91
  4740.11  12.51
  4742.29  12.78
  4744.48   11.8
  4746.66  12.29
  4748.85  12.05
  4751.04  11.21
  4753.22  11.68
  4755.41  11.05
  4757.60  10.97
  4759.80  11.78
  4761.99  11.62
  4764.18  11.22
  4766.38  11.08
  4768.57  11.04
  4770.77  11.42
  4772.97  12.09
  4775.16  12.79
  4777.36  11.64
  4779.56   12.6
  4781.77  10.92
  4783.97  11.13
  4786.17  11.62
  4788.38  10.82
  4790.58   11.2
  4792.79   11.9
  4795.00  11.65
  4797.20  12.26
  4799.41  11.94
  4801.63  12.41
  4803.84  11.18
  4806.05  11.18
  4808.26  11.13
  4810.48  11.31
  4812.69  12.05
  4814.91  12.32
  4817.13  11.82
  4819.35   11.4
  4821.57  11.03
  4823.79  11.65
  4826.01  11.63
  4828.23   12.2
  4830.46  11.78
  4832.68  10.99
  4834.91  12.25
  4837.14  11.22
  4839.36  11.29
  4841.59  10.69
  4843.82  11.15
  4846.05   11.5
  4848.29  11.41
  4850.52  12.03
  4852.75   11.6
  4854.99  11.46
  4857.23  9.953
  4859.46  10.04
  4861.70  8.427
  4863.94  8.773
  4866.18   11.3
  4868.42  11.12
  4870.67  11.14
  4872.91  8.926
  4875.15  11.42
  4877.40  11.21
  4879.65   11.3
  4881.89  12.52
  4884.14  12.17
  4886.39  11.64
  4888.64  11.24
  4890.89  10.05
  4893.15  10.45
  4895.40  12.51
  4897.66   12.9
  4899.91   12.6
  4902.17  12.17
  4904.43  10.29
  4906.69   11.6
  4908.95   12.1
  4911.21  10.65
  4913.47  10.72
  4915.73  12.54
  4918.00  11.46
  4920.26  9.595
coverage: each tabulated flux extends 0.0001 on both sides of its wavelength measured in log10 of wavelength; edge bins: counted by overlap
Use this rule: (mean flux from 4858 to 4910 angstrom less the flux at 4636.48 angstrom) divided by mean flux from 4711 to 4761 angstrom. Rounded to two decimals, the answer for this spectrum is -0.07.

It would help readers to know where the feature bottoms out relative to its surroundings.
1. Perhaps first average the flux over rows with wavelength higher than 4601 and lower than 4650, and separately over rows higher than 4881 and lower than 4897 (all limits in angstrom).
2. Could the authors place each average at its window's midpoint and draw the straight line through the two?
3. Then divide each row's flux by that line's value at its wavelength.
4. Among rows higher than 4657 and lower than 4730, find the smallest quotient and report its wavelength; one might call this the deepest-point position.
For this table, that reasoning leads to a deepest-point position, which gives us 4703.14 angstrom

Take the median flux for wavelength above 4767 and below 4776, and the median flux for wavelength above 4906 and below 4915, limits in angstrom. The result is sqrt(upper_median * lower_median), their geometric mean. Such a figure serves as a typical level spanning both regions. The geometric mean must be 11.5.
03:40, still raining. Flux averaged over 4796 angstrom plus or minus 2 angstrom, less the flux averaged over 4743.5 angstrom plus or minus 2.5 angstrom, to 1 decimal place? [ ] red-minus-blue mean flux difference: -0.3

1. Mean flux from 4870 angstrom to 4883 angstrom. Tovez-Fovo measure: 11.1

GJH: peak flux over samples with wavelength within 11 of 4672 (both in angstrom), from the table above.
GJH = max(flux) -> 12.43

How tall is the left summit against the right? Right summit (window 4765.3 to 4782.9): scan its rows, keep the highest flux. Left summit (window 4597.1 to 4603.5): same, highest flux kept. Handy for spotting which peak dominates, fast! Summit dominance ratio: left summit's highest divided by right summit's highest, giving 0.85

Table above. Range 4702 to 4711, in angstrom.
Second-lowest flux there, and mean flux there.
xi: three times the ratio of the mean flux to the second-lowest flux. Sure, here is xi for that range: 3.00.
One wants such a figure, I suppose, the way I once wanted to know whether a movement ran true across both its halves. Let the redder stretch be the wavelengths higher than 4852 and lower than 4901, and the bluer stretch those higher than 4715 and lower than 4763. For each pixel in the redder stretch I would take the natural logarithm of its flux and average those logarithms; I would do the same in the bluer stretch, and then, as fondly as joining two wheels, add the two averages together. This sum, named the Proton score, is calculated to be 4.86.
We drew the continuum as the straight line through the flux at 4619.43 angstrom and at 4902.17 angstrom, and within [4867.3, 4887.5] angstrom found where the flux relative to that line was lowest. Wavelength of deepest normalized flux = 4872.91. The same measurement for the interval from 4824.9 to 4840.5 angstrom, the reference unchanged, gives 4832.68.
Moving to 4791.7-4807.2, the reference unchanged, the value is 4806.05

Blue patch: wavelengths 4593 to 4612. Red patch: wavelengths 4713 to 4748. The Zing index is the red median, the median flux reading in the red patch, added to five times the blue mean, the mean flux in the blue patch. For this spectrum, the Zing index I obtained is 69.3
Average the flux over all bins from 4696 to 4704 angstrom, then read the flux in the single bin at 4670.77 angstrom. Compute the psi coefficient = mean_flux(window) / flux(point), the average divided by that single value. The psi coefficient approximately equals 1.00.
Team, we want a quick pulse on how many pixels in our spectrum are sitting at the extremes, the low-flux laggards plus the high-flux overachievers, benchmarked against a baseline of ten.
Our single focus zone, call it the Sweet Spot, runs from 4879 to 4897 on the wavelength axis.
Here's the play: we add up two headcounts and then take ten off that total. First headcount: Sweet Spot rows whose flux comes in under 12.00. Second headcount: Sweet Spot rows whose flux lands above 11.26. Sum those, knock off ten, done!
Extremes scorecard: 0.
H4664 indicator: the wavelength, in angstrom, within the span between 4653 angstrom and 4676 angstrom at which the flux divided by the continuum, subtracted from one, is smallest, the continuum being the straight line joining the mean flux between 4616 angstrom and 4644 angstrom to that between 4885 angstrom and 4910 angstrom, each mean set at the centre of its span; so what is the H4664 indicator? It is 4660.03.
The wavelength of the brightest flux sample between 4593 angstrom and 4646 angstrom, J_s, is 4606.68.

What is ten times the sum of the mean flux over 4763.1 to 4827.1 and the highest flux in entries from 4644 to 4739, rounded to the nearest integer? 248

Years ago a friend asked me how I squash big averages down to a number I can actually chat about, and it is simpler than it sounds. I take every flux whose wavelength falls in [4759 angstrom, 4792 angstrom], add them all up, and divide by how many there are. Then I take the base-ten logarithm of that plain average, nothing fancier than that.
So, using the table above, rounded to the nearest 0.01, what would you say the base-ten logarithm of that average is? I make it 1.06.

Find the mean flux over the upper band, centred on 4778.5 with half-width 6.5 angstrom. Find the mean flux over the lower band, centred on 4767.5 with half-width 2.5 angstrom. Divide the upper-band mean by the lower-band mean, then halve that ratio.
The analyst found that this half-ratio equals 0.54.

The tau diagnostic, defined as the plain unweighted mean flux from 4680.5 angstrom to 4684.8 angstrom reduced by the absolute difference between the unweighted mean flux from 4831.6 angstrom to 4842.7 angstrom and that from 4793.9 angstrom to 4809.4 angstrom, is 11.9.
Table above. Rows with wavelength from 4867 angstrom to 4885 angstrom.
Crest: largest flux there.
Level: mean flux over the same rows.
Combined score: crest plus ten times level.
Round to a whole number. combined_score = 125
